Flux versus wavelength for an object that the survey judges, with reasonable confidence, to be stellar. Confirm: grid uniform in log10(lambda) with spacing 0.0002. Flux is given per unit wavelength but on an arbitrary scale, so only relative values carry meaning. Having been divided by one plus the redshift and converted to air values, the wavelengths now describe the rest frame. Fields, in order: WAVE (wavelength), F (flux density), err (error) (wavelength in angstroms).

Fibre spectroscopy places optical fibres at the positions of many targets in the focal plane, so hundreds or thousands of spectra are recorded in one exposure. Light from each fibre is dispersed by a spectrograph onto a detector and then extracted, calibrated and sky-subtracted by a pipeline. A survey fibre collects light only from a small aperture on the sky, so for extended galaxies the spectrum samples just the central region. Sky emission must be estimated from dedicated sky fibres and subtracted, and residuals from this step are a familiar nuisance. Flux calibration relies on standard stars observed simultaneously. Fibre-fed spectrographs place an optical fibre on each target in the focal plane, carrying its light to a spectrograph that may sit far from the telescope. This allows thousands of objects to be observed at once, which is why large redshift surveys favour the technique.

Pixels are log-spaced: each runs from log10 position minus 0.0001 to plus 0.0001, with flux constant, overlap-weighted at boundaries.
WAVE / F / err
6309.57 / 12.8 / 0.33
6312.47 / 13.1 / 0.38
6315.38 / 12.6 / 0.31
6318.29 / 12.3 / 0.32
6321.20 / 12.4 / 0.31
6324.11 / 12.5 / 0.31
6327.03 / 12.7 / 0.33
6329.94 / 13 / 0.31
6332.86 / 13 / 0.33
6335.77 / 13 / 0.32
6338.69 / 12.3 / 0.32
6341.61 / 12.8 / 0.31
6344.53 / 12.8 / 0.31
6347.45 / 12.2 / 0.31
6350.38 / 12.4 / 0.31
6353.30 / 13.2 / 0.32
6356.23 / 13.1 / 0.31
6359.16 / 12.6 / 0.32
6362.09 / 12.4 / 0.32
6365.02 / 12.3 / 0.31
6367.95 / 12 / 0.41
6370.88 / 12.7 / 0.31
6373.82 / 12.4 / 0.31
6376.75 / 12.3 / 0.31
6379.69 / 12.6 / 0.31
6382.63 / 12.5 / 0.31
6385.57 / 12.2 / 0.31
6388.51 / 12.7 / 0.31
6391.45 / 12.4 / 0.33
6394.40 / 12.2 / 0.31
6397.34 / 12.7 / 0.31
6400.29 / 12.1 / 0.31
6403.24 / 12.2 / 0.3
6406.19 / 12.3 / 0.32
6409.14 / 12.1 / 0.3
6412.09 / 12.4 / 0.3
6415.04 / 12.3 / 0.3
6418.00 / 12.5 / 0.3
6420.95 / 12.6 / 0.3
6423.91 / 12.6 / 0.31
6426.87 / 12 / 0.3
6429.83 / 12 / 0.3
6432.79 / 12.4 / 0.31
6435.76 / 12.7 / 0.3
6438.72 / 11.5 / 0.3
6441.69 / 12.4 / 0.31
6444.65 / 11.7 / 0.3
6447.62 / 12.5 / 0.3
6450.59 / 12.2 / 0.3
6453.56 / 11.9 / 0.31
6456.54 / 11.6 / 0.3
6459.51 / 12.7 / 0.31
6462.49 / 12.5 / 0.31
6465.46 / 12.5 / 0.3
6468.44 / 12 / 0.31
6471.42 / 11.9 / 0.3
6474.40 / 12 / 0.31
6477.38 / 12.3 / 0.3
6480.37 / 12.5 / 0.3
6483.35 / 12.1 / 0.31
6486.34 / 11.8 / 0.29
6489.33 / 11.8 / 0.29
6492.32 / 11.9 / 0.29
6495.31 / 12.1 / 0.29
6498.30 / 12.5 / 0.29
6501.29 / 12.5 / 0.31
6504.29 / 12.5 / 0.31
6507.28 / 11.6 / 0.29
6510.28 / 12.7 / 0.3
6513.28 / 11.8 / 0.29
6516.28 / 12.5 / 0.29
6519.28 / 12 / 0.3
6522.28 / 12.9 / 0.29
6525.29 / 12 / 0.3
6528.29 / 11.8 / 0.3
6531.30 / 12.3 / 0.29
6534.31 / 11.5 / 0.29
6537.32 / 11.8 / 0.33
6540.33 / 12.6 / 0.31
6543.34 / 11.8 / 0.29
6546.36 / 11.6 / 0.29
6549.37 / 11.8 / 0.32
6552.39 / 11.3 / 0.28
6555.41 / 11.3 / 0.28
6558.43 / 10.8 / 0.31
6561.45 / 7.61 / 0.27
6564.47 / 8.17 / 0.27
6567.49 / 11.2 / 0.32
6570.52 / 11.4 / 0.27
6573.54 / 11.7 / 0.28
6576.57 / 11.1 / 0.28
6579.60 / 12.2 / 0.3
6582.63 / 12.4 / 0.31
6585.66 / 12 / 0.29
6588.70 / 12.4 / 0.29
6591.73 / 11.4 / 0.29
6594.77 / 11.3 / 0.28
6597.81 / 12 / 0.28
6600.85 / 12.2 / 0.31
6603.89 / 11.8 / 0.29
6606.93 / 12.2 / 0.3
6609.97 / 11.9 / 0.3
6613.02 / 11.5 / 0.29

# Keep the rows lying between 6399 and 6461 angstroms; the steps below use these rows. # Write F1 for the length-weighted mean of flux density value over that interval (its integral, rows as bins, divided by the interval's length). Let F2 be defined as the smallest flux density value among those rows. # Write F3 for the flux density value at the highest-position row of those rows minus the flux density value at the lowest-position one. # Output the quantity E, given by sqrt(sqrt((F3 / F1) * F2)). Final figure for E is 0.87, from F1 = 12.2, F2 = 11.5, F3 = 0.60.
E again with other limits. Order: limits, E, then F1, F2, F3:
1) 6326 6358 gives 0.79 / 12.8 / 12.2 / 0.40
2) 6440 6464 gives 0.56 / 12.2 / 11.6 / 0.10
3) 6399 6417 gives 0.67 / 12.2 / 12.1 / 0.20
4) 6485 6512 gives 0.96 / 12.2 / 11.6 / 0.90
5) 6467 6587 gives 0.00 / 11.7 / 7.61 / 0.00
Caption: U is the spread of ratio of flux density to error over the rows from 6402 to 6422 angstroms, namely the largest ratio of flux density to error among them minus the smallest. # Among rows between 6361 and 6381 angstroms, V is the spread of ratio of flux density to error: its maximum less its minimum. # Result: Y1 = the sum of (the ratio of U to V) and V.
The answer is 12.0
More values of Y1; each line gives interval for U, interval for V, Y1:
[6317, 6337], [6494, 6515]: 4.2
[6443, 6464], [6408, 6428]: 3.6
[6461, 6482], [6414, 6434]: 3.5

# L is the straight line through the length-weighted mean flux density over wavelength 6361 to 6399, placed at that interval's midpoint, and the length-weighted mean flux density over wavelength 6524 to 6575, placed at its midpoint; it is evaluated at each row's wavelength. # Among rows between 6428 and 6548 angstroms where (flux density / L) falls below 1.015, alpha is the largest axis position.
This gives 6507.28 angstroms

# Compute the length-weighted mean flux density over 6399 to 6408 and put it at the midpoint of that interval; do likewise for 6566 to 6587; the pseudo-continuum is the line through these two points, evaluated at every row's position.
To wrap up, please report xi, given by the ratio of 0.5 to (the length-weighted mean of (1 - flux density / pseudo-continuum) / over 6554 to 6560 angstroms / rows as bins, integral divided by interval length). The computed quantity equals 8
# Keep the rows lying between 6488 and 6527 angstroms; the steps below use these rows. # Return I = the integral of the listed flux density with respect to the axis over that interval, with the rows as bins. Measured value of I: 476.5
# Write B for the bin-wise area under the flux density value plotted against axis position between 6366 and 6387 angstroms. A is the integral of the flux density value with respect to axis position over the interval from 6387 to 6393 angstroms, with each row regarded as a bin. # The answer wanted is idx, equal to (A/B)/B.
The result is 0.001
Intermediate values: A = 75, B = 260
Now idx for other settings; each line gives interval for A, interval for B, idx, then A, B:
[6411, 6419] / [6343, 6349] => 0.018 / 99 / 75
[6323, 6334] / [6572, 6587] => 0.004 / 141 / 178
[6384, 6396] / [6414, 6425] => 0.008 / 149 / 138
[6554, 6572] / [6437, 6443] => 0.035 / 181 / 72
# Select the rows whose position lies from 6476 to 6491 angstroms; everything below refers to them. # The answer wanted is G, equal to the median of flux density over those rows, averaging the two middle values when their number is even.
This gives 12.1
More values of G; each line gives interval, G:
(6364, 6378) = 12.3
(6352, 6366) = 12.6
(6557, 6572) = 10.8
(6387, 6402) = 12.4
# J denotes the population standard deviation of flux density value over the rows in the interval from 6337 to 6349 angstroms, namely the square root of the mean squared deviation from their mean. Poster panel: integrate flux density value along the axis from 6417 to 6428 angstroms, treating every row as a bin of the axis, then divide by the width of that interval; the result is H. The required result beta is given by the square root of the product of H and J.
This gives 1.9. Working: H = 12.4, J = 0.28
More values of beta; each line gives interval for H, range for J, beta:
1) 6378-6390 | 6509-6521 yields 2.1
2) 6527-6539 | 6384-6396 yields 1.6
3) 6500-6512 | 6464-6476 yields 1.7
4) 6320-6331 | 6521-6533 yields 2.3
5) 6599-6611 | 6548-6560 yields 2.1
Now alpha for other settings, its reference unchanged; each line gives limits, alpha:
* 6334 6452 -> 6444.65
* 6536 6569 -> 6567.49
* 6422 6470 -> 6456.54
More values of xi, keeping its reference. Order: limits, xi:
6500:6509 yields -21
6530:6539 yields -147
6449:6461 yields -118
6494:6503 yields -13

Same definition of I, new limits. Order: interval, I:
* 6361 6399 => 471.8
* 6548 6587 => 428.7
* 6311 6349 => 481.4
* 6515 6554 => 467.5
